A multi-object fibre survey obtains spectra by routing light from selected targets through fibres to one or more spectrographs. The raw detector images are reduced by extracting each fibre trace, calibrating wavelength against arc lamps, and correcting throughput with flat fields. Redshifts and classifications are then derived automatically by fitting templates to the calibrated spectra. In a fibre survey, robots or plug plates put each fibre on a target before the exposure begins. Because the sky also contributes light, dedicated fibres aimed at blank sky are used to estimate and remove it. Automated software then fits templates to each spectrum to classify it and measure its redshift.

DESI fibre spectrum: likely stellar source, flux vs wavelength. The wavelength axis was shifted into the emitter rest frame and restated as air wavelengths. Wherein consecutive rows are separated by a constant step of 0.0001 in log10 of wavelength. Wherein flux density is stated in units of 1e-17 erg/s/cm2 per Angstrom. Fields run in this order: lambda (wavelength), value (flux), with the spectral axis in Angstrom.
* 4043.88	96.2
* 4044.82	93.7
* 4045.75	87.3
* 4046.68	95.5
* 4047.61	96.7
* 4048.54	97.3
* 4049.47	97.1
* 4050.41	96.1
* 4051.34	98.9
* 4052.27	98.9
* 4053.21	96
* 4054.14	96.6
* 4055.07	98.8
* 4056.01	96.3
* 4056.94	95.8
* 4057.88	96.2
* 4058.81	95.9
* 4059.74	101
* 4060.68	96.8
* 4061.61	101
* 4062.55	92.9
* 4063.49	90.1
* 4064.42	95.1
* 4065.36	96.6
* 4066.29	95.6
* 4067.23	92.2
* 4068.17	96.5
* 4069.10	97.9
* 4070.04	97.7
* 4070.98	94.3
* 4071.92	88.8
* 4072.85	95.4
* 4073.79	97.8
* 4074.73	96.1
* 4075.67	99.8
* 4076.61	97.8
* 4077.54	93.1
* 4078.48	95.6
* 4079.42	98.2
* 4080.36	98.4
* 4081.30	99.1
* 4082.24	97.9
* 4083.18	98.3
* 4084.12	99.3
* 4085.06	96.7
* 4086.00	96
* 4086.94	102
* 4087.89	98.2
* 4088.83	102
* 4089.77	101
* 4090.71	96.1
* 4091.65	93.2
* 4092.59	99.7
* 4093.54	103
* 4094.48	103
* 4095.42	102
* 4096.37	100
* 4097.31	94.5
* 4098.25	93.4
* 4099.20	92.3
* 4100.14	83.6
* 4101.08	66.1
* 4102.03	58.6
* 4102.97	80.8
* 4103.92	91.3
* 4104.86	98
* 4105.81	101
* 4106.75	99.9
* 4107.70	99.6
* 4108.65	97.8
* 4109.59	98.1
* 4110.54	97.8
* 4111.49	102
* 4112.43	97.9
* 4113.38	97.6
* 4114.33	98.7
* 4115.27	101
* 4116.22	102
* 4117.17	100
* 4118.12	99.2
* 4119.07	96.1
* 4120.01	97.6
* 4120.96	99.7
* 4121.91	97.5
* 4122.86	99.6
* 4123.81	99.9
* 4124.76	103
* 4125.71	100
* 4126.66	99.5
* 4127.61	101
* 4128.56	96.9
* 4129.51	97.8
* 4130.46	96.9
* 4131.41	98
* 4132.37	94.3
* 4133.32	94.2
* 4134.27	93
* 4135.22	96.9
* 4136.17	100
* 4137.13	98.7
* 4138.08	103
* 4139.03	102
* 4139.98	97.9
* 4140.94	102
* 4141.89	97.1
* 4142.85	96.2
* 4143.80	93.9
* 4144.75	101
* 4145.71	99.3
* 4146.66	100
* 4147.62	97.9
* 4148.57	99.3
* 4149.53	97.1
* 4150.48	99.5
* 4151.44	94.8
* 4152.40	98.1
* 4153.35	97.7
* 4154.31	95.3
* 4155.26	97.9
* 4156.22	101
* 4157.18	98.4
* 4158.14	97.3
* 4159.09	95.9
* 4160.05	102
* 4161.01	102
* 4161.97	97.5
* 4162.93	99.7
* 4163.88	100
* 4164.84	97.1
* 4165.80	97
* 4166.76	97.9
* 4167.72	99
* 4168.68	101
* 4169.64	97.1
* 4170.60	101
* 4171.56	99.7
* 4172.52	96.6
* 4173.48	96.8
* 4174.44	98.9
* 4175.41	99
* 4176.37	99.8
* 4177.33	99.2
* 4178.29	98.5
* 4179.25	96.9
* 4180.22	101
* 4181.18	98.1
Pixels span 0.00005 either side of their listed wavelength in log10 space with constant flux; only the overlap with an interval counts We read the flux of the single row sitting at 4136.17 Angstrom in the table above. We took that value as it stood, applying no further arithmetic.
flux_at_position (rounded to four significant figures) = 100.0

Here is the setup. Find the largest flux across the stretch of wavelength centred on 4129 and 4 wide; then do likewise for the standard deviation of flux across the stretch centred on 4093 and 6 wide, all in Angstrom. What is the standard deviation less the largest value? -97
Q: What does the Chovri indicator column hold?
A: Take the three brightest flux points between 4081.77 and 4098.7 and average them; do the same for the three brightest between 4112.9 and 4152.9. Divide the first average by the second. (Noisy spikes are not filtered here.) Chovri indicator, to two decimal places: 1.00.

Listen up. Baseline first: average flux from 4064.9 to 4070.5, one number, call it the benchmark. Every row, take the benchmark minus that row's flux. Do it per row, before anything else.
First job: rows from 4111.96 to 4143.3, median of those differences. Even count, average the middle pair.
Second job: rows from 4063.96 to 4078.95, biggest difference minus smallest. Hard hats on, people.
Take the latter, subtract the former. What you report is 13.6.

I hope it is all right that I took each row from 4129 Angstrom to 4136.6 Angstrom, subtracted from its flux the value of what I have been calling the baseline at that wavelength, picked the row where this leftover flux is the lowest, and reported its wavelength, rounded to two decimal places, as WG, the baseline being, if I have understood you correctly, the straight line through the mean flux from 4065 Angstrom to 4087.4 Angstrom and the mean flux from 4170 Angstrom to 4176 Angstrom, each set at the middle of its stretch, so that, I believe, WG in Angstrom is 4134.27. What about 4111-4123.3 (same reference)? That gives 4119.07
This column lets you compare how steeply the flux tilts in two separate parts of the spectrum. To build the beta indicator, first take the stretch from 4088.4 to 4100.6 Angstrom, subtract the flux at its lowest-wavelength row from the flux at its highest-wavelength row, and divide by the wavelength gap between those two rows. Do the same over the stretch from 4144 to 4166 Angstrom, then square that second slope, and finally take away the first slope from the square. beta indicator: 1.7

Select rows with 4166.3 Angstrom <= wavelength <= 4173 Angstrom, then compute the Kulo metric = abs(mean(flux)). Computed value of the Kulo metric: 98.9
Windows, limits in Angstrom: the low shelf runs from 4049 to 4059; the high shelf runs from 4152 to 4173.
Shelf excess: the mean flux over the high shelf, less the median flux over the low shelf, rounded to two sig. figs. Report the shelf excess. 2.3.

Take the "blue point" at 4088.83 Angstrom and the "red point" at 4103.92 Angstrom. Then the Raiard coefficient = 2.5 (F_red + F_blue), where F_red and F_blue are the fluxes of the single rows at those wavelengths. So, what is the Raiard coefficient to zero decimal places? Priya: 483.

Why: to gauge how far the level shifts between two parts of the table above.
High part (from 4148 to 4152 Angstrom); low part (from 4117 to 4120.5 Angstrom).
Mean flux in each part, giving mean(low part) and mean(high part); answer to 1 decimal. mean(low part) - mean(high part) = 0.5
